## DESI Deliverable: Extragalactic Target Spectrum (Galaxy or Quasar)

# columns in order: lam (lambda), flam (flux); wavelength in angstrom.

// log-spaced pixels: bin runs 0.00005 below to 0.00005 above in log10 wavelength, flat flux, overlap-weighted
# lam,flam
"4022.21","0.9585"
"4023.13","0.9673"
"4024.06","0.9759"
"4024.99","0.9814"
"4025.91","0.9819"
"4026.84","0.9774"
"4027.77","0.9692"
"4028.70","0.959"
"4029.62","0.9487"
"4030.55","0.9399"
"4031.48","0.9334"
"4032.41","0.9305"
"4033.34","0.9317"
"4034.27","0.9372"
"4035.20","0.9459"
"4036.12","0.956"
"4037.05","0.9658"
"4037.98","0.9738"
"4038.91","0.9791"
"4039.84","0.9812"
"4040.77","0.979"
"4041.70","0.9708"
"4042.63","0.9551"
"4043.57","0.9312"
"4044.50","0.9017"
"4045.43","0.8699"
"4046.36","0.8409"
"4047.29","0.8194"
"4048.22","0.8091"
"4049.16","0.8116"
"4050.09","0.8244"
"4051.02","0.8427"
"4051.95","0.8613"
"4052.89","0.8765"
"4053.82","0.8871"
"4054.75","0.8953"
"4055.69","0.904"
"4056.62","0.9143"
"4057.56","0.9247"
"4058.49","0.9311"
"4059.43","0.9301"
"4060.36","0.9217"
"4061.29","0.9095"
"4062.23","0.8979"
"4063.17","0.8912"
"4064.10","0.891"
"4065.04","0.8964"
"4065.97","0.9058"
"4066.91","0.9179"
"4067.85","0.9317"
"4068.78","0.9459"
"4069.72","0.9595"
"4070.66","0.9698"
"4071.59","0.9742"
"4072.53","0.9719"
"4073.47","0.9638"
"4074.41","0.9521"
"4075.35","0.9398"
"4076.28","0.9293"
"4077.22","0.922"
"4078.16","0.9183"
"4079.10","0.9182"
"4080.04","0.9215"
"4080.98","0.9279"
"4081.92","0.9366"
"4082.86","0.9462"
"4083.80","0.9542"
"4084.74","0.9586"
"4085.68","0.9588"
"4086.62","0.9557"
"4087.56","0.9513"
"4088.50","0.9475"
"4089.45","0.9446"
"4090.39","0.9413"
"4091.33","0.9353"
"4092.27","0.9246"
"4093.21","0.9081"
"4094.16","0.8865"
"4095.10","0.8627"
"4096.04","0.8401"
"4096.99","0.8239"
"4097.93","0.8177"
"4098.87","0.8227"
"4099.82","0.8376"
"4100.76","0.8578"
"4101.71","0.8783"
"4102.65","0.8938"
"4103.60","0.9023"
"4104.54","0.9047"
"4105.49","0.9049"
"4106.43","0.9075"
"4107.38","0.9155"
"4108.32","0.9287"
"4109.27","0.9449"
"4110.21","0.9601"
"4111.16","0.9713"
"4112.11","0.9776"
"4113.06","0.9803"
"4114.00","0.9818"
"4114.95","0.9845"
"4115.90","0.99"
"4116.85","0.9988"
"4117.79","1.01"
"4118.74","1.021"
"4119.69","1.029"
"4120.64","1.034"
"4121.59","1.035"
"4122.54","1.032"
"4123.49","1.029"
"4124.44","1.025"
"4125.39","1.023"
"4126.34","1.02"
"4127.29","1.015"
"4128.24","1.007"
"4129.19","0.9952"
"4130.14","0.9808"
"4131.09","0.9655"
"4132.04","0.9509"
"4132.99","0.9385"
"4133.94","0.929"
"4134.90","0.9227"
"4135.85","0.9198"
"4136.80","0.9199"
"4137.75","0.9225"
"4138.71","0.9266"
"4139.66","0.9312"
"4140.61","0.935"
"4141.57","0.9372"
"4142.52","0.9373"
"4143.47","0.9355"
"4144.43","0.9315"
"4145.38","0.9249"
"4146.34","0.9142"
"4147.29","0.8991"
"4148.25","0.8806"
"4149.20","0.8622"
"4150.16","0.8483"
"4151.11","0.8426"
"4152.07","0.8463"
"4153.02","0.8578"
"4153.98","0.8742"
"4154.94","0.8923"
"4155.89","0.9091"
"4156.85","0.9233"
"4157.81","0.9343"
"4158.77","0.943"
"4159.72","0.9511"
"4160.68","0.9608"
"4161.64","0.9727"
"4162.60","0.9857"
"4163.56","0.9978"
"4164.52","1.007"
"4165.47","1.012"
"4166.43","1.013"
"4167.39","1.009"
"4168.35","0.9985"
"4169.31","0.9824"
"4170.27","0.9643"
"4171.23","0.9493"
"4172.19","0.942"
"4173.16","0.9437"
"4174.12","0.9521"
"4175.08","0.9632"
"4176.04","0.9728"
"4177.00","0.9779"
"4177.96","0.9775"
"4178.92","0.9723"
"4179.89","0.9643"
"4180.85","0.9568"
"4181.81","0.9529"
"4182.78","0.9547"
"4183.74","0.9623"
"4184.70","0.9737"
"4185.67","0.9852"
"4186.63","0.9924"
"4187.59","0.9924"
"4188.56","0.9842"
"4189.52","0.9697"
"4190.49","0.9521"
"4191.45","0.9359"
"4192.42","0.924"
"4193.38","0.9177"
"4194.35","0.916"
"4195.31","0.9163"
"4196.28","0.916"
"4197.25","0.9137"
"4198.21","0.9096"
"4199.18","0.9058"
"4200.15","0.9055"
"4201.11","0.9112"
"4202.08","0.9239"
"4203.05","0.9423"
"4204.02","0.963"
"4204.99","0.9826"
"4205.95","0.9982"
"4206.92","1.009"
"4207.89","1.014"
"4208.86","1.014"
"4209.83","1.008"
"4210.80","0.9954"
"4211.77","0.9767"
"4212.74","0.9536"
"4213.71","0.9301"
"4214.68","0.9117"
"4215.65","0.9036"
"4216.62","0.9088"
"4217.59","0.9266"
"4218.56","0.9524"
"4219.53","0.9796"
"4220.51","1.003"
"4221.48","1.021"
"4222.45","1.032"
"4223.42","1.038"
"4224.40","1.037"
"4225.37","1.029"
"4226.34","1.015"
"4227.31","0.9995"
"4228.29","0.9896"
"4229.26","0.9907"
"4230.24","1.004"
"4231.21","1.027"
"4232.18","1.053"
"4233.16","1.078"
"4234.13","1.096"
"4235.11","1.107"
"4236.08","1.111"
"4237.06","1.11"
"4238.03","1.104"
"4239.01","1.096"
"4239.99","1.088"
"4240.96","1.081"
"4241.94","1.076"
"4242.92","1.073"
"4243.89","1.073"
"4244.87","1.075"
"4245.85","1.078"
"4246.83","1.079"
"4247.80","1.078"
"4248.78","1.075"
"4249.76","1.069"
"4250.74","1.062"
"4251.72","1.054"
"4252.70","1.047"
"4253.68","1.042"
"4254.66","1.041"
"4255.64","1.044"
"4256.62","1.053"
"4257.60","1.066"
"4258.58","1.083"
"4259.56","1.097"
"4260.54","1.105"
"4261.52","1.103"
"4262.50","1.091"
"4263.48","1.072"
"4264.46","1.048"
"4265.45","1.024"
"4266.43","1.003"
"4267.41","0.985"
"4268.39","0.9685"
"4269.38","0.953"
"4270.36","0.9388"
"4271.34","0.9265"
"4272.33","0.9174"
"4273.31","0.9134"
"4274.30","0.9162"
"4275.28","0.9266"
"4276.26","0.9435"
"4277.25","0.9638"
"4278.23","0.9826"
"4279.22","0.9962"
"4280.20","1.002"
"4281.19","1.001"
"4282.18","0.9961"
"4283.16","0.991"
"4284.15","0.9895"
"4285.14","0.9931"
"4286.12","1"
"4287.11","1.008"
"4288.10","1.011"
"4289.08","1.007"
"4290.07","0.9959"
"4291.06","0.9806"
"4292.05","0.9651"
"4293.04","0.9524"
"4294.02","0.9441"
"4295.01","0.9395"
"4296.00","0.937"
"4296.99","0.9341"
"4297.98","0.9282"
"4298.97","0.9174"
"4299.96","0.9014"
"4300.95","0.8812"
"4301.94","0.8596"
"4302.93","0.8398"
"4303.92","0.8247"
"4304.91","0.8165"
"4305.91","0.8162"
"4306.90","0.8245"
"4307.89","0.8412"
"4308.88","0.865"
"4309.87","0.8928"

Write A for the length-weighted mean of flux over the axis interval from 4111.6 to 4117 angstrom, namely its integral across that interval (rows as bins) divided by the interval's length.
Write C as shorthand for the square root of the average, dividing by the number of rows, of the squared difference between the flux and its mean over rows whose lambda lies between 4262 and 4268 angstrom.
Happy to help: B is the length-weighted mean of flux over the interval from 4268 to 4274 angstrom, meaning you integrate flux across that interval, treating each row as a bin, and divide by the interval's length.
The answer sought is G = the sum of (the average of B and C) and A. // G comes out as 1.47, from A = 0.98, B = 0.934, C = 0.037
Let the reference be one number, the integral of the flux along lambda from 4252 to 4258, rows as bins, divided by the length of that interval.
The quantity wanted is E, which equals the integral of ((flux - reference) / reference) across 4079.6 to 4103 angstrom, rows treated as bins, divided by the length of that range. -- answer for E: -0.136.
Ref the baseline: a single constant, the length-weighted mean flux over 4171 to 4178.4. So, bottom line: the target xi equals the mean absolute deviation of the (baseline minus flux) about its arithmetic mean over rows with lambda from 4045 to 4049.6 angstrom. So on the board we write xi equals 0.020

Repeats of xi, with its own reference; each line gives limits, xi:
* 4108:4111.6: 0.014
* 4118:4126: 0.004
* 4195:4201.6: 0.004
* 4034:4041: 0.014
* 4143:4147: 0.007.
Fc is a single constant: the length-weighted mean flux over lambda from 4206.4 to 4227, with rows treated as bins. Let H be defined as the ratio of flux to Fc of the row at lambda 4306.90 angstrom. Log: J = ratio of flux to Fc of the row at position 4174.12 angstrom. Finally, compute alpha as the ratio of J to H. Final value 1.15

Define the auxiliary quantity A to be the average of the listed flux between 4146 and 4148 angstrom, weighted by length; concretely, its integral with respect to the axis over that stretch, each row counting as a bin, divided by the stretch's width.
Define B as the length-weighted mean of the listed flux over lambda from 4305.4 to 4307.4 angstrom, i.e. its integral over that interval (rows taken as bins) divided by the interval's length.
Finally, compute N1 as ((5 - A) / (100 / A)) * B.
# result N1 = 0.030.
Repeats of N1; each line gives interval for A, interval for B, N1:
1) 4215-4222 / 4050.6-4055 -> 0.034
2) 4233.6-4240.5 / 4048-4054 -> 0.036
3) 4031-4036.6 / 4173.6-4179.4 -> 0.037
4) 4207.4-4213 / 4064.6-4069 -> 0.037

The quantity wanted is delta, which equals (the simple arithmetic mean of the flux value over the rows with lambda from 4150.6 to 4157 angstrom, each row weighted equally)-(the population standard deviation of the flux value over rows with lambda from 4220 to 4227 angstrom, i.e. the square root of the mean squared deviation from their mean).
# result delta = 0.87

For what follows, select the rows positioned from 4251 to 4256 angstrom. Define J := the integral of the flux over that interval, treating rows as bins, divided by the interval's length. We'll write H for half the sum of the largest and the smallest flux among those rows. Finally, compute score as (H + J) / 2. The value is 1.05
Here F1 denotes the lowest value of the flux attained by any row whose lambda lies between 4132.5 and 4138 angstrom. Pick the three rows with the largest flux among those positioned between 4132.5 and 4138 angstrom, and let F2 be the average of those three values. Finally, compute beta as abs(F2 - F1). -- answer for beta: 0.010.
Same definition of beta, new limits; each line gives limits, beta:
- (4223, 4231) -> 0.045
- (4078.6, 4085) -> 0.035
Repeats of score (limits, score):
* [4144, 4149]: 0.91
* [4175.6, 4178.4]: 0.98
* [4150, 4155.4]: 0.86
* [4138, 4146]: 0.93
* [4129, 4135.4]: 0.96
